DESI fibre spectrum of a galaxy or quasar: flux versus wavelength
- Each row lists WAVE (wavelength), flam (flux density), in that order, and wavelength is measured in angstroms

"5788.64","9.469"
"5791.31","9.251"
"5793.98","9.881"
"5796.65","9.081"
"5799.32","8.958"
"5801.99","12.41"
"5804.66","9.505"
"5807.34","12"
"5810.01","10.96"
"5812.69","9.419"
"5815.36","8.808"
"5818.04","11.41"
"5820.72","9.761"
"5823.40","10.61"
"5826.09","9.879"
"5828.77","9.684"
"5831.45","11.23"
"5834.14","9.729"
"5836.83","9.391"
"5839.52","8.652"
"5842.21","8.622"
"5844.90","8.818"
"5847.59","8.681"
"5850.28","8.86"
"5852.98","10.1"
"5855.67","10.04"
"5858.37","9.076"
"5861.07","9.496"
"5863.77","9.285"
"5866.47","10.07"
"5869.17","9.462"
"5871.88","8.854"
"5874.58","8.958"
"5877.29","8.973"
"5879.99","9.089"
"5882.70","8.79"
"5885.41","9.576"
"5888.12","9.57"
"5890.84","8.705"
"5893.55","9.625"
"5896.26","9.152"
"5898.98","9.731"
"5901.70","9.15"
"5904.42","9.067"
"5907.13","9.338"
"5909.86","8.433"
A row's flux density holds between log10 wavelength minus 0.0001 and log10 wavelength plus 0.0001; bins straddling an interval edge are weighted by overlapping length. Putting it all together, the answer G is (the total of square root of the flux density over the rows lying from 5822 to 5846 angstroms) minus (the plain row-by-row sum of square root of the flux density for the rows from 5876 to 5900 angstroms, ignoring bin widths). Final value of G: 0.5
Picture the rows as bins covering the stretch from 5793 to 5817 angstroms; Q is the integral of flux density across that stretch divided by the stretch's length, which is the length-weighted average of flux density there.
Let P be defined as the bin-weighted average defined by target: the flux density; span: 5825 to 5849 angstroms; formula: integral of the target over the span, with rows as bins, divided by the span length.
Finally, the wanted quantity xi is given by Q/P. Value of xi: 1.08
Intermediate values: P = 9.41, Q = 10.1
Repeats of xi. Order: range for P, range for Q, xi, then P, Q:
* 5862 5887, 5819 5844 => 1.05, 9.24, 9.7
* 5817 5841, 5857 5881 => 0.92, 10.01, 9.3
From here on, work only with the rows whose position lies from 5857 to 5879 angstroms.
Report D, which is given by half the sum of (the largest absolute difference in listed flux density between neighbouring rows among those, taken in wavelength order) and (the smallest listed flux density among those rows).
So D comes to 4.8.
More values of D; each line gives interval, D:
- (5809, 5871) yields 5.6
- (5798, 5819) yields 6.1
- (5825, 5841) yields 5.1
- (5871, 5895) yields 4.8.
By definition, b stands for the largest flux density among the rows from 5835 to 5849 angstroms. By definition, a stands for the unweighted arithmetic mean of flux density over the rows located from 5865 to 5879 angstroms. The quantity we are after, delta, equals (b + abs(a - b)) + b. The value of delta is 19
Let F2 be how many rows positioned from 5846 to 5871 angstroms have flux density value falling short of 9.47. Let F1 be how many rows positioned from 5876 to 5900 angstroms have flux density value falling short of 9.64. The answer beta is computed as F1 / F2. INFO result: 1.6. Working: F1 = 8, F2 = 5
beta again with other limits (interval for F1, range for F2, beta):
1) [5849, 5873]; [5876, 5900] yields 1.2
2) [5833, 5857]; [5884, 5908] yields 1.2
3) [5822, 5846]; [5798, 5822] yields 1.3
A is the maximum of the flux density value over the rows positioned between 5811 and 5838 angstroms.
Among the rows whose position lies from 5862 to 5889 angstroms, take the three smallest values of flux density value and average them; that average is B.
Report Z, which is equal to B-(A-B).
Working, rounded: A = 11.41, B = 8.87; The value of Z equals 6.3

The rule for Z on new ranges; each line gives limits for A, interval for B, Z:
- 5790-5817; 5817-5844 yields 5.4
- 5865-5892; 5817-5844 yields 7.7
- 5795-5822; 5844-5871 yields 5.2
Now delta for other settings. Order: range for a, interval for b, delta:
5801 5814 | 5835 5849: 20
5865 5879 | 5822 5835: 24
